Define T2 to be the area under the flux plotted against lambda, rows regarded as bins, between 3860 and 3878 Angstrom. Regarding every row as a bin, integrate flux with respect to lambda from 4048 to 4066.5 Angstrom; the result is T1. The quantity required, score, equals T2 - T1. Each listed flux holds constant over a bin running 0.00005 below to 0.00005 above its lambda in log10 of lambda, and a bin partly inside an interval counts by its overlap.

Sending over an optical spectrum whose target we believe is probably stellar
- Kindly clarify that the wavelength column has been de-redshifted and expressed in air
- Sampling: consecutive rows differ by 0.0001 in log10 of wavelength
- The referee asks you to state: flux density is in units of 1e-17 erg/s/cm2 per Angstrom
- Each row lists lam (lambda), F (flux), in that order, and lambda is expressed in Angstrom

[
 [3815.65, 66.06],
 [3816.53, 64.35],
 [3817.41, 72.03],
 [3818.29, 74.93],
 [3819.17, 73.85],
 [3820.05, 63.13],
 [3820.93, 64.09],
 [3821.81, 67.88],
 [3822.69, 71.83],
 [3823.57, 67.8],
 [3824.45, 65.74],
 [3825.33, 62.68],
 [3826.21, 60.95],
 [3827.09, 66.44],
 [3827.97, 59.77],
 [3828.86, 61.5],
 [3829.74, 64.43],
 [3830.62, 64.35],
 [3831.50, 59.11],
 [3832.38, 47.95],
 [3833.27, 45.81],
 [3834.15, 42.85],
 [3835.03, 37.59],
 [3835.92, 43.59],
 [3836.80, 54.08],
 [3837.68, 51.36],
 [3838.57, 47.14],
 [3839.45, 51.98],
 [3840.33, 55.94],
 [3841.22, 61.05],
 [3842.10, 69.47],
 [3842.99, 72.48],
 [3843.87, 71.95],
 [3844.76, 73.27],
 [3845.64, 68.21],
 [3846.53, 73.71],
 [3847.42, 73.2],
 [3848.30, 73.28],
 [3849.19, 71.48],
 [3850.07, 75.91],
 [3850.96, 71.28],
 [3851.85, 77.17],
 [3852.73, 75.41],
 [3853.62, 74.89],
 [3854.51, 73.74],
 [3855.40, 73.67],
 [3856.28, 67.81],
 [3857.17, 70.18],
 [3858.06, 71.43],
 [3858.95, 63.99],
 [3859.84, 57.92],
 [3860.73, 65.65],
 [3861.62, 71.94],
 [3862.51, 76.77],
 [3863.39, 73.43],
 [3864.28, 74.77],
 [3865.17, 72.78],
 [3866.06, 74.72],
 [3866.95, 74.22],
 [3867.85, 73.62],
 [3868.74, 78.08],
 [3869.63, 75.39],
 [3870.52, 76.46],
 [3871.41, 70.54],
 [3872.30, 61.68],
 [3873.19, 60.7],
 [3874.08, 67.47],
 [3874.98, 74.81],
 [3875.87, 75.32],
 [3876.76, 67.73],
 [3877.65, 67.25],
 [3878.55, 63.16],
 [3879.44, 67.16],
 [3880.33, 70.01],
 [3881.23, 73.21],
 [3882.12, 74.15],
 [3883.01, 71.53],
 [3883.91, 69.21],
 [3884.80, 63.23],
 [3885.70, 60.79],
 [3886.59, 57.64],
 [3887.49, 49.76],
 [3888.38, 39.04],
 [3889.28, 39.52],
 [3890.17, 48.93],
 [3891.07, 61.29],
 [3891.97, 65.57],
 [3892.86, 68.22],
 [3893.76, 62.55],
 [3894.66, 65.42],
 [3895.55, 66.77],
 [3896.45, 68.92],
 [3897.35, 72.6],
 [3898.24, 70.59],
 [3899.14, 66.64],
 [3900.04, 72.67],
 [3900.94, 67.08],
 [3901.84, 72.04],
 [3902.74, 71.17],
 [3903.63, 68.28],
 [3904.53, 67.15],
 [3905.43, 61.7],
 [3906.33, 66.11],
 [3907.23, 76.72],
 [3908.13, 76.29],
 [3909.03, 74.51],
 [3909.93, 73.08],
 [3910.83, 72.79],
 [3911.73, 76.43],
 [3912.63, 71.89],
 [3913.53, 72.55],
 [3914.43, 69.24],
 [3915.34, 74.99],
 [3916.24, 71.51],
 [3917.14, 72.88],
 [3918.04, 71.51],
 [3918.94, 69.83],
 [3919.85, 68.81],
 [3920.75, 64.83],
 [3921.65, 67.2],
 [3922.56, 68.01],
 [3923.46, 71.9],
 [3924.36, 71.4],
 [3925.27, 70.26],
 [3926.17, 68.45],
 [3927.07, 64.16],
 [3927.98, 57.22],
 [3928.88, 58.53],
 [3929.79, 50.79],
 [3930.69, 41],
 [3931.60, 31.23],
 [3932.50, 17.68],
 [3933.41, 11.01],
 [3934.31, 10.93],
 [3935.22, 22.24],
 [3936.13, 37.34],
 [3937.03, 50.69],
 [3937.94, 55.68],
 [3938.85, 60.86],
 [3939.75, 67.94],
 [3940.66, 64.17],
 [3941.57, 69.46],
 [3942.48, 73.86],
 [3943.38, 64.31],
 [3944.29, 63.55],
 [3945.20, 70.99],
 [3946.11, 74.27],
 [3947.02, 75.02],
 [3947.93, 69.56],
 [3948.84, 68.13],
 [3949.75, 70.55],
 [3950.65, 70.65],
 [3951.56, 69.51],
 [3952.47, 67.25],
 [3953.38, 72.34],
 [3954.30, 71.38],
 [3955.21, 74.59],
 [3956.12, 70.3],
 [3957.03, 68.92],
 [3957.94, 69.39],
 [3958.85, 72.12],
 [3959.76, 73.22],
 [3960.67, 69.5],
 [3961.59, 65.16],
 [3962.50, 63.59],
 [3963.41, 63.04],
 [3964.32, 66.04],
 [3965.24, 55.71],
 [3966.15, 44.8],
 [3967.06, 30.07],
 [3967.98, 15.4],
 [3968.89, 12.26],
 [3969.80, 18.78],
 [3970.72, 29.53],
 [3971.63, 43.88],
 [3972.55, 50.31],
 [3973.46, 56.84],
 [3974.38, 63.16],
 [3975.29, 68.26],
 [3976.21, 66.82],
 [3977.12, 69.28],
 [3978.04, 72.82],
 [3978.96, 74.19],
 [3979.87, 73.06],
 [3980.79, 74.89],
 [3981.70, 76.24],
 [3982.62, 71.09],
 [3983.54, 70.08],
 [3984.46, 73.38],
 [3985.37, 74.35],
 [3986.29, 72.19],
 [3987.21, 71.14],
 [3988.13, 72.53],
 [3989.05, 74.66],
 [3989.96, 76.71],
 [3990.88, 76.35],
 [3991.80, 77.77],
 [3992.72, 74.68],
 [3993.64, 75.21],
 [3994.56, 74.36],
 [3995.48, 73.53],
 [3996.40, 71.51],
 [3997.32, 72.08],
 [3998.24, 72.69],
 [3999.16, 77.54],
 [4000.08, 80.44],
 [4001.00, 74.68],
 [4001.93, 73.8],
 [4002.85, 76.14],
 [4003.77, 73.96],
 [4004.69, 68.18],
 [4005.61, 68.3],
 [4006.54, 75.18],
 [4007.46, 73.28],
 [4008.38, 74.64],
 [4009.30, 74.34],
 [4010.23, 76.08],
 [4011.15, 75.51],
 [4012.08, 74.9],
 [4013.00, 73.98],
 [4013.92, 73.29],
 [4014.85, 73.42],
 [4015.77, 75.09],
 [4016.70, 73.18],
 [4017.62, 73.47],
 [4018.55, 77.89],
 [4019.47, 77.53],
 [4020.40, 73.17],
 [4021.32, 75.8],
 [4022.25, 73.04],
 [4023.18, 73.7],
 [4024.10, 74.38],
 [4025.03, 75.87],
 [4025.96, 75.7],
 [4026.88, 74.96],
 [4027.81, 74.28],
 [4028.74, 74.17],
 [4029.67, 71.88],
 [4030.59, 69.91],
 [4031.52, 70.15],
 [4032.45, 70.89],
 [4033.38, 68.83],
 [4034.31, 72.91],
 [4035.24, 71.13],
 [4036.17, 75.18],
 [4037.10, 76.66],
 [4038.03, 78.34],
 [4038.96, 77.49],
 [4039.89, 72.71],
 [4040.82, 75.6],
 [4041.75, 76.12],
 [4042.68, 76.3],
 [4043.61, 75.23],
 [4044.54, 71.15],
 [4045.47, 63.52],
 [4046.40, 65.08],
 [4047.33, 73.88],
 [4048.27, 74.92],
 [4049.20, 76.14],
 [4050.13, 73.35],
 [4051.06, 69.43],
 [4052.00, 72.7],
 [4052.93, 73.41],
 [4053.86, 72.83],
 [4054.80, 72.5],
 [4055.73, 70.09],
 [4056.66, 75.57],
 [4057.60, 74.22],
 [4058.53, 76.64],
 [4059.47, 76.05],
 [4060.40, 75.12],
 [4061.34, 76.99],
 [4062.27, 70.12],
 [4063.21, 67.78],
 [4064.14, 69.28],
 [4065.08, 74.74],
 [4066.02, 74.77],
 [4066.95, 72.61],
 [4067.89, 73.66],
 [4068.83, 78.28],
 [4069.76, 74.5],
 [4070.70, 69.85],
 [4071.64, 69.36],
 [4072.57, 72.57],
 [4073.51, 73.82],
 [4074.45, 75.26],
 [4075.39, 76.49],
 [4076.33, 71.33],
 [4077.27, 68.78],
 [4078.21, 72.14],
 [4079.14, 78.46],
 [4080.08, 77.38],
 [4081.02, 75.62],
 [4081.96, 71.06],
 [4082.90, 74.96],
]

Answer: -70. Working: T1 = 1357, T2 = 1287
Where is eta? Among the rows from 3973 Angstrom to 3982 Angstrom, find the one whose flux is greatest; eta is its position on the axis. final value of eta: 3981.70 Angstrom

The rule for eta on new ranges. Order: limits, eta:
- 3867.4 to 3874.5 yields 3868.74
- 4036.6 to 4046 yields 4038.03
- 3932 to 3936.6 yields 3936.13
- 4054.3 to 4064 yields 4061.34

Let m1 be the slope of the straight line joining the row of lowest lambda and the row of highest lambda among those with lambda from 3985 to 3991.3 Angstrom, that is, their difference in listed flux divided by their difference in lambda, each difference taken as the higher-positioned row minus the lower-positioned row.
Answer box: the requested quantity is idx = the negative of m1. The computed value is -0.4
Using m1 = 0.4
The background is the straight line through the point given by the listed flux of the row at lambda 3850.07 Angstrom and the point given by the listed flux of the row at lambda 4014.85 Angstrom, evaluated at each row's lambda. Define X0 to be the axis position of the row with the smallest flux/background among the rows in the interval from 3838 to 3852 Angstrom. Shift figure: 3838.57 Angstrom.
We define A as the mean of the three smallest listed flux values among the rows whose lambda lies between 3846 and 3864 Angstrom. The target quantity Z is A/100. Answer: 0.63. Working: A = 63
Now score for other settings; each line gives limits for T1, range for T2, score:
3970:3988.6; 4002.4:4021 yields 160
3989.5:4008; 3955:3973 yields -430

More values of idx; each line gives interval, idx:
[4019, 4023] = 1.6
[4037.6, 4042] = 0.6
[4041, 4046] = 3.4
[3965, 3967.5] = 14.1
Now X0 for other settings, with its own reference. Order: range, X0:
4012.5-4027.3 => 4022.25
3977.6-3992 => 3983.54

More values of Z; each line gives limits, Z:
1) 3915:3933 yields 0.30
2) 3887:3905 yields 0.42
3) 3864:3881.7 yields 0.62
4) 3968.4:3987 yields 0.20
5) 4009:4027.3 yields 0.73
